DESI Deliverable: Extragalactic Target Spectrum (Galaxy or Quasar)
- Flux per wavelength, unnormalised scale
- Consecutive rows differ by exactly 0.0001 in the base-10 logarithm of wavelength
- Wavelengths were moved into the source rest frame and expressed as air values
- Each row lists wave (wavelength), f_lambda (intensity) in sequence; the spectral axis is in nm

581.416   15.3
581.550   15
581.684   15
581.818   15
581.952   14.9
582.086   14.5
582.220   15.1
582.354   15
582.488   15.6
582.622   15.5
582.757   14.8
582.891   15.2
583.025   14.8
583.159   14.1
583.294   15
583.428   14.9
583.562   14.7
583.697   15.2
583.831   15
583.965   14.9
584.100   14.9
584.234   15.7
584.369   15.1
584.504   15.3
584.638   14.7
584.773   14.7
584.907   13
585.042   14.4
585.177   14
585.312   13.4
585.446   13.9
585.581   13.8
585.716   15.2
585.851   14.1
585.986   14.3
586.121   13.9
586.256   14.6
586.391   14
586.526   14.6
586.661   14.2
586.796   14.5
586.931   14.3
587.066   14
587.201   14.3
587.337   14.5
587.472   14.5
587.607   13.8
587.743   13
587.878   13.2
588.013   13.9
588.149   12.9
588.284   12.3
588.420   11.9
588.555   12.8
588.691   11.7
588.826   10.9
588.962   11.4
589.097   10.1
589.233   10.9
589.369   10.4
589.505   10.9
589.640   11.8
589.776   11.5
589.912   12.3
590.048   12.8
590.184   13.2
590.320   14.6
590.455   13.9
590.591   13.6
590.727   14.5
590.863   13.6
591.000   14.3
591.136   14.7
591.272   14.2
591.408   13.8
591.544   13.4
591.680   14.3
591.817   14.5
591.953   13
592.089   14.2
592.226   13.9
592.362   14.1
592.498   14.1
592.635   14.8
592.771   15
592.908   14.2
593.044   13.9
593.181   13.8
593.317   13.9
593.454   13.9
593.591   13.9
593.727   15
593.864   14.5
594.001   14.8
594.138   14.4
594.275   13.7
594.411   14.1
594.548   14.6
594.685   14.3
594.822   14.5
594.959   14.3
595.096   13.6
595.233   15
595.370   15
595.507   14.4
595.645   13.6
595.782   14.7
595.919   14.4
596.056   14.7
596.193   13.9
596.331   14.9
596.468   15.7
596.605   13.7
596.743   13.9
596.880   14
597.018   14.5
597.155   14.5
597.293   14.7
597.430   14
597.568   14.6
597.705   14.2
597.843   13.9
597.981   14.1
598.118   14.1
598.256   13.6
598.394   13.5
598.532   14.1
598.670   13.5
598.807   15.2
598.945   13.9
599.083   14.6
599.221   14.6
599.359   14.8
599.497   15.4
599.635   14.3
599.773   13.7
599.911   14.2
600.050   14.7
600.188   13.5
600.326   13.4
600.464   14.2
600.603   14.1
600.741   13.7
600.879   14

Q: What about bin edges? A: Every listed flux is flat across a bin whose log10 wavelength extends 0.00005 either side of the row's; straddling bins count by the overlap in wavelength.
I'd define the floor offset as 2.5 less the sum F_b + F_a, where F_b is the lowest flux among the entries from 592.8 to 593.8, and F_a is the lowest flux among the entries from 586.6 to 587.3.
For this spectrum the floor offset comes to -25.3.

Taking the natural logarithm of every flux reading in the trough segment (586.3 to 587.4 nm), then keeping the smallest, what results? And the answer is 2.64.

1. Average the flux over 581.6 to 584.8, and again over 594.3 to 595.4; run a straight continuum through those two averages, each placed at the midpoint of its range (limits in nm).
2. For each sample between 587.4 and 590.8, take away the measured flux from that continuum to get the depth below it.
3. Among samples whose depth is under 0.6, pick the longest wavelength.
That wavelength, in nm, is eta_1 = 590.727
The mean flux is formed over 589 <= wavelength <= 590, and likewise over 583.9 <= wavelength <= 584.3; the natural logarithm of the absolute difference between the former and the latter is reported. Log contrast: 1.4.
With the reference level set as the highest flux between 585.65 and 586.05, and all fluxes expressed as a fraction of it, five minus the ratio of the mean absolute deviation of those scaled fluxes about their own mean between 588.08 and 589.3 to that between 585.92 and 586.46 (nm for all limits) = 2.0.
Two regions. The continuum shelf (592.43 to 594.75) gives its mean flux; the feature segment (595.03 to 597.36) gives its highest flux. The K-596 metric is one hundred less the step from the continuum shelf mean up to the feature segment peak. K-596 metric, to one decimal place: 98.6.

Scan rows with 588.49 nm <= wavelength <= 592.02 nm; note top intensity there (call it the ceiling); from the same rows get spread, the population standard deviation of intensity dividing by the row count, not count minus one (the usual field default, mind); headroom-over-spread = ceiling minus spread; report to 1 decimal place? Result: 13.3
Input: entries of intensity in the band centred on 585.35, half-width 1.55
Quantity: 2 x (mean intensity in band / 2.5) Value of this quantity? 11.55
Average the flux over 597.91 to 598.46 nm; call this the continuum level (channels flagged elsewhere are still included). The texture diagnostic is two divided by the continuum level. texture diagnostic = 0.145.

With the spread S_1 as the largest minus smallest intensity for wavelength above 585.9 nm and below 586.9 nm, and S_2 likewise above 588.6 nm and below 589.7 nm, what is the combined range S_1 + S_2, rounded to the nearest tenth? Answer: 2.4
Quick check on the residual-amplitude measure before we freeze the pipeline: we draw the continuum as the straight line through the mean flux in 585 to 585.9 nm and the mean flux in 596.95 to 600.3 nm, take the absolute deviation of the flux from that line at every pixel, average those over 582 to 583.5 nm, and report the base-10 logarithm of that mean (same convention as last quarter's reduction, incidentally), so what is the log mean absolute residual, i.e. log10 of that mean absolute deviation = -0.06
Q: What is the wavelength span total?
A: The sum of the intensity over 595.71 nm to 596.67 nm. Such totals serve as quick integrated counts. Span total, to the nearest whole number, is 102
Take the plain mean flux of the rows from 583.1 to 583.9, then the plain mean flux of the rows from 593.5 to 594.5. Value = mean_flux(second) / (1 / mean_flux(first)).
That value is 213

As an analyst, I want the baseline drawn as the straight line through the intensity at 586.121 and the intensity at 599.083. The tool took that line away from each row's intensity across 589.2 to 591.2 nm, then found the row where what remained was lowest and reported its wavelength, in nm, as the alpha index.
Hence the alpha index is 589.369 nm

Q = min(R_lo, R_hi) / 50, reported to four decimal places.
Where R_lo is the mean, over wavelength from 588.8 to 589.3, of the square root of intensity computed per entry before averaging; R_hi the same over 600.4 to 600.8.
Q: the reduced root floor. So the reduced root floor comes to 0.0658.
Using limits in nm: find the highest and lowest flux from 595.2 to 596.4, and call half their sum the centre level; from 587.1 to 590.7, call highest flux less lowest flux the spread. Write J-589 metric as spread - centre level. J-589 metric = -9.8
